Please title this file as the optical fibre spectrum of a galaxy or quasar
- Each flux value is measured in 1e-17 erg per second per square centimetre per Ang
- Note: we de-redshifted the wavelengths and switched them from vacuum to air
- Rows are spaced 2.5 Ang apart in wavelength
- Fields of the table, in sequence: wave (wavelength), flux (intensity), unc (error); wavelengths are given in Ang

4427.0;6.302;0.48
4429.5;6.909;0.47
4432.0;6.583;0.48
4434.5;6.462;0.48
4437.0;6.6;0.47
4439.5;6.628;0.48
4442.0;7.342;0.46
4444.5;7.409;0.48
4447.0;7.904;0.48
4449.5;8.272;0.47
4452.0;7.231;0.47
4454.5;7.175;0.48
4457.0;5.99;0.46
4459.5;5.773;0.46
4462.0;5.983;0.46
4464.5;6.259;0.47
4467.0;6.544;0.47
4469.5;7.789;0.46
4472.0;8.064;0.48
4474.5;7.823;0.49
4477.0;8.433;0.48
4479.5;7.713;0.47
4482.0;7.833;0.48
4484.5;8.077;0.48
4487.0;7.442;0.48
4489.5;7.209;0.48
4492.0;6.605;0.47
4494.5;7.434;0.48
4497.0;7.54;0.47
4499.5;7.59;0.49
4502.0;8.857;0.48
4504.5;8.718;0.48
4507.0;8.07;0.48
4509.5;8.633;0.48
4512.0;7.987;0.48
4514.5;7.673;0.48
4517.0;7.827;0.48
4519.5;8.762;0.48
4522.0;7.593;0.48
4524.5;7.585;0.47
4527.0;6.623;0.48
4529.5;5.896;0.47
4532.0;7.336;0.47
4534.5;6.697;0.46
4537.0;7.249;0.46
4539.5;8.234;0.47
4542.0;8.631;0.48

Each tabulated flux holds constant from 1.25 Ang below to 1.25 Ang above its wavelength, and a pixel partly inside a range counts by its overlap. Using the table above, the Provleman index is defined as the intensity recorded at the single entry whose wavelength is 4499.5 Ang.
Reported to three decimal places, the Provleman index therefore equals 7.590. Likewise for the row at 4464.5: 6.259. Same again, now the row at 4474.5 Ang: 7.823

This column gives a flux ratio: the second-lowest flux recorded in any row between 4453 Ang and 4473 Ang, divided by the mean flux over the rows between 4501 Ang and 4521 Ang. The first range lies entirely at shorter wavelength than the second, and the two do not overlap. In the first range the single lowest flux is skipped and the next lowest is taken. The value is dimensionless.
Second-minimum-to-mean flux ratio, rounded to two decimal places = 0.72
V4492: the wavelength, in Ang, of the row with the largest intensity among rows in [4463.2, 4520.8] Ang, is 4502.0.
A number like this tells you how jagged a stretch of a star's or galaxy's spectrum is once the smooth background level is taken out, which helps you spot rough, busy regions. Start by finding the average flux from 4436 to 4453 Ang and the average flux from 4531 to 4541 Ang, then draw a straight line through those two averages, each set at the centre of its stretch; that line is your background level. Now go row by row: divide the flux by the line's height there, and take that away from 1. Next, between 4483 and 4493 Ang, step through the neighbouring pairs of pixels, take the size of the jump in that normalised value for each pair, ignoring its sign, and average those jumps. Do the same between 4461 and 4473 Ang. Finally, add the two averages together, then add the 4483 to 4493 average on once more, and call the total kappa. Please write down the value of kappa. 0.204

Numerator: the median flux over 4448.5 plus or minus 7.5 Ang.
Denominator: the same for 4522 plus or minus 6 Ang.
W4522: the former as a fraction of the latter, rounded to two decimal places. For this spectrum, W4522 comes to 0.97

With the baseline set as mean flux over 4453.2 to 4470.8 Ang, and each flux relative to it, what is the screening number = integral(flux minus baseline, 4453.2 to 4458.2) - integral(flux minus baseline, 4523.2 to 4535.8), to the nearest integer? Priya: -4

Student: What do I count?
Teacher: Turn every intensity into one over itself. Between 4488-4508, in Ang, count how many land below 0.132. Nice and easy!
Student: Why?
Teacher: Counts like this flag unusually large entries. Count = 4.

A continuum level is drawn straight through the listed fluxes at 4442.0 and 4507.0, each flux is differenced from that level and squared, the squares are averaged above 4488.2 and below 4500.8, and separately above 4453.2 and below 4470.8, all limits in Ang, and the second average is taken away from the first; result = -1.0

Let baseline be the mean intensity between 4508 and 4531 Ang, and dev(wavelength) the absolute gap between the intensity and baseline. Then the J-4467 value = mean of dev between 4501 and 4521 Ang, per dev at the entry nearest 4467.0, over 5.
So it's 0.13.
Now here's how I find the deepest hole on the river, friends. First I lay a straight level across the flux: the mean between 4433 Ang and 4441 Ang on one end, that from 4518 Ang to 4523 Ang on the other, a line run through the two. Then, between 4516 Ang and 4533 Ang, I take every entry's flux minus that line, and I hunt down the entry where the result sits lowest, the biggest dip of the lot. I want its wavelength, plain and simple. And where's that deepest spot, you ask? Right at 4529.5 Ang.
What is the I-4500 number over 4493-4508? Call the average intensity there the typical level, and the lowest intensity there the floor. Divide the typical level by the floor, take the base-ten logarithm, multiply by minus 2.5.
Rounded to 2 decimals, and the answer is -0.08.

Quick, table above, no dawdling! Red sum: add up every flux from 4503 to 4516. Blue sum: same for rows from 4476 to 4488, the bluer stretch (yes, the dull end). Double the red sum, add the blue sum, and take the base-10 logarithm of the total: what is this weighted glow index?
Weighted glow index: 2.09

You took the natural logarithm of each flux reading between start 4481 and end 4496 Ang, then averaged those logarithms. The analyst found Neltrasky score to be 2.00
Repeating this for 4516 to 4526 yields 2.07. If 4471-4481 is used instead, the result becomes 2.08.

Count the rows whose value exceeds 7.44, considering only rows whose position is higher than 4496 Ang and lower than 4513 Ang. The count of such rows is 7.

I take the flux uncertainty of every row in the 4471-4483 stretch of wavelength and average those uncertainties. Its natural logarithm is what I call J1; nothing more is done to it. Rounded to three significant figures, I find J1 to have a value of -0.734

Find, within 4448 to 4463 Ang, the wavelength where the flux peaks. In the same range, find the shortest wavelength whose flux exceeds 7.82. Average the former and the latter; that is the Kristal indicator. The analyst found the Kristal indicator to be 4449.5 Ang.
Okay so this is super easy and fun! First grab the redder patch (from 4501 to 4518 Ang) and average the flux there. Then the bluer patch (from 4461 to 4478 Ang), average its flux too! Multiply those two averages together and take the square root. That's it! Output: 7.75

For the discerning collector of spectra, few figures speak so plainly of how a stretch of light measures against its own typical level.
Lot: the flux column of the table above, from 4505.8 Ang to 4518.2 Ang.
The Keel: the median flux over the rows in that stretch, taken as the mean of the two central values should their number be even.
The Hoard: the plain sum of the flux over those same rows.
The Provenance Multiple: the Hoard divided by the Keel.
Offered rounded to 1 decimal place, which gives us 5.0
